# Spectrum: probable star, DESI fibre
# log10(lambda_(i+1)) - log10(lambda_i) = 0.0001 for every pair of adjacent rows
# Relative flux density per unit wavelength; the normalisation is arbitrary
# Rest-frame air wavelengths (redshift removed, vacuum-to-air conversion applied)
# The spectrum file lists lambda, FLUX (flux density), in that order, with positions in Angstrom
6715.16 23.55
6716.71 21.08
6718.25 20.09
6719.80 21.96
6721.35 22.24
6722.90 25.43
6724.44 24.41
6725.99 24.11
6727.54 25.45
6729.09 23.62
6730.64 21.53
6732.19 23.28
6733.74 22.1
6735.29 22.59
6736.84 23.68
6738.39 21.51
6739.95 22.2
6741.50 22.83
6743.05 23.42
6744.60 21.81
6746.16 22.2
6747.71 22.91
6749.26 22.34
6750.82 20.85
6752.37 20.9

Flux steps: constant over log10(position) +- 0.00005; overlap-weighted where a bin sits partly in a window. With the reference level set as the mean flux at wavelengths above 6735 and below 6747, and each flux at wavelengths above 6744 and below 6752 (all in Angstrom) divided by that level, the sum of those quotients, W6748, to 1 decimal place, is 4.9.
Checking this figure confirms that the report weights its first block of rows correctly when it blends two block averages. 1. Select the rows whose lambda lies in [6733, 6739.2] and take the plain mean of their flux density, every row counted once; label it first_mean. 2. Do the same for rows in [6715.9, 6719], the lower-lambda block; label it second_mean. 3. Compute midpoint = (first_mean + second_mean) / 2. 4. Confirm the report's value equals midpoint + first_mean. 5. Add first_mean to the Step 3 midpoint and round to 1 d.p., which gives 44.0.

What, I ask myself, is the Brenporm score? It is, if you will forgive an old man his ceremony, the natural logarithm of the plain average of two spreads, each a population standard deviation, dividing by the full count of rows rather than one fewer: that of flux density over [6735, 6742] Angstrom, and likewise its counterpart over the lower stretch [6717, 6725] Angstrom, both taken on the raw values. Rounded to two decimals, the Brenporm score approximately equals 0.26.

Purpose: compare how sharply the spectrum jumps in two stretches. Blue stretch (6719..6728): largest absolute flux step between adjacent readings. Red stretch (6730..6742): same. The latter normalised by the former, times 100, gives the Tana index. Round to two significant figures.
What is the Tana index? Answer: 68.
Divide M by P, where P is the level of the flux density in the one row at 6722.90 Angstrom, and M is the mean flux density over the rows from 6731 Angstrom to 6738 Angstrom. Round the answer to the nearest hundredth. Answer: 0.90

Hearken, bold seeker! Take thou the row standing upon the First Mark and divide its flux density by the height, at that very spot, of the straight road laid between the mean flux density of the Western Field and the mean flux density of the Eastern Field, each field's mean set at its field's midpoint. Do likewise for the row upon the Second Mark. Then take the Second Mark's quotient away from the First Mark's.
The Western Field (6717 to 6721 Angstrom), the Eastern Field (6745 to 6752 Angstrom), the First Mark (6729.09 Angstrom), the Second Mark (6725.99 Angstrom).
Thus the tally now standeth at -0.03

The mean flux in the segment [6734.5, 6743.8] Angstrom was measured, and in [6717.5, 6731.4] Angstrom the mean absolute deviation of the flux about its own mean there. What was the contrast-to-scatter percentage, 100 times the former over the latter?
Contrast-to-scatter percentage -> 1460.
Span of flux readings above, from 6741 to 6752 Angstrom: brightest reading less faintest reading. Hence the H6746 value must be 2.6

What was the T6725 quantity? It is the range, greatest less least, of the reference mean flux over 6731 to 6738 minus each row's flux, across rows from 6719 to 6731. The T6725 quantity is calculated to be 3.9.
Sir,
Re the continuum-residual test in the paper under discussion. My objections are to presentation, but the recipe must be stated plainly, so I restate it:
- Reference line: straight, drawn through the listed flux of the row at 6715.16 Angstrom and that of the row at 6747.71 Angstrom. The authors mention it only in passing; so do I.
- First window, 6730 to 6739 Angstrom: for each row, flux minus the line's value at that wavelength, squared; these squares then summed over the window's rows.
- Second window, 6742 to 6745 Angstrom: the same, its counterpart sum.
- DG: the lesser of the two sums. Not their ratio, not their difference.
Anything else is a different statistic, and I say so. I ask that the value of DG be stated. 1.5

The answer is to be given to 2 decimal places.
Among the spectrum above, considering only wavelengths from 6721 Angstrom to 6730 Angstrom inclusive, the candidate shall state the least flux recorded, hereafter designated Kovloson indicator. 22.24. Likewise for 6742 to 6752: 20.85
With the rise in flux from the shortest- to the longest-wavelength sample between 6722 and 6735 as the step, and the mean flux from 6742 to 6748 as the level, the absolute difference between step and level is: 25.9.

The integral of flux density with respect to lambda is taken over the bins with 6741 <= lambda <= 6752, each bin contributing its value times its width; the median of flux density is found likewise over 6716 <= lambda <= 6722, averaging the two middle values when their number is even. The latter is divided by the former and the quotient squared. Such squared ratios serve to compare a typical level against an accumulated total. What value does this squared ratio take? 0.008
